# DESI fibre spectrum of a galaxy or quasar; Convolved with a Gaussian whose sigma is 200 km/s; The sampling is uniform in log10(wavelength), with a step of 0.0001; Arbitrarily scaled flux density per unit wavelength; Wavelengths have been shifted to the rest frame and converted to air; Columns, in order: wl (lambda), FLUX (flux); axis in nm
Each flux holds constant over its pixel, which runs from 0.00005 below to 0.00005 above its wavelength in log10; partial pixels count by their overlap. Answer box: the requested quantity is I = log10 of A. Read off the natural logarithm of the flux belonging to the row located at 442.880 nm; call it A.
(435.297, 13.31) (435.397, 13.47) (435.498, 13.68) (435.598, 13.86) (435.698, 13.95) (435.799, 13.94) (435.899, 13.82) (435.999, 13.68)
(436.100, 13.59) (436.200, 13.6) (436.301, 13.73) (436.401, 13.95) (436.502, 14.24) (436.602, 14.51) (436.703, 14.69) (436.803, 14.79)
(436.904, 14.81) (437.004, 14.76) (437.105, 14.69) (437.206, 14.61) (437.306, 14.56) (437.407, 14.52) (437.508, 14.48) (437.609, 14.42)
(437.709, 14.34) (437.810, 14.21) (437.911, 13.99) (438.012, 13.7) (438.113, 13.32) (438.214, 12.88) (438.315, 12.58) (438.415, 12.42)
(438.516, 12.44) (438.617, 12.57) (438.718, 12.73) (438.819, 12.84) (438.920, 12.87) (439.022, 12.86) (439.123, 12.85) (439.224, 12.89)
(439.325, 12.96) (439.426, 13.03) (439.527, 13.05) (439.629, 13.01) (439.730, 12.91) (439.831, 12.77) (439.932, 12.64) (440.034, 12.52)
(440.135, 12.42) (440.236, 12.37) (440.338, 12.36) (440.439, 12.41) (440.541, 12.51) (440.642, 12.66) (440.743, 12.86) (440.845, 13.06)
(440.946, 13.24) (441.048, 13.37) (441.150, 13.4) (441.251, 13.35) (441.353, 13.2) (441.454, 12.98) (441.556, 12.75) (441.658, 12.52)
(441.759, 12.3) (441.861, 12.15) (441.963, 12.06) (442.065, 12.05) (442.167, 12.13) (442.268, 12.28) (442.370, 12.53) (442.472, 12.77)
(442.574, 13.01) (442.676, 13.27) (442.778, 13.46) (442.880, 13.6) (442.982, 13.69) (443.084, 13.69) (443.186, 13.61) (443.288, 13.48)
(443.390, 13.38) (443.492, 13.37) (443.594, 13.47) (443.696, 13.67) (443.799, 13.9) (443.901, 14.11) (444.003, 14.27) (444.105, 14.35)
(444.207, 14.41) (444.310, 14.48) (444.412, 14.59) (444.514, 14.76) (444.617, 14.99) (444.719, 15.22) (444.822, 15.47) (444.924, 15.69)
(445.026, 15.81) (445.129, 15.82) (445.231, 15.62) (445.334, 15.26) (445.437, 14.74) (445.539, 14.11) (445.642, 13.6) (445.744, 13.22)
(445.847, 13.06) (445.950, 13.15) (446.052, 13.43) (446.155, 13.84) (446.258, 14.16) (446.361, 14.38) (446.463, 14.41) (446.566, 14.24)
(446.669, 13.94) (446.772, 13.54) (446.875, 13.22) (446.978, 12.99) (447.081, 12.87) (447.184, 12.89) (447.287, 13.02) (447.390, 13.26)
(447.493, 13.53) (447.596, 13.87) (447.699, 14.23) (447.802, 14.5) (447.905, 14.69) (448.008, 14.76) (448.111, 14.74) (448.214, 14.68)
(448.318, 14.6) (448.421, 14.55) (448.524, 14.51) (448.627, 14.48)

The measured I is 0.417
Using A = 2.61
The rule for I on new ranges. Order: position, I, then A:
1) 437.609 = 0.426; 2.67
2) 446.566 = 0.424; 2.66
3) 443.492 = 0.414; 2.59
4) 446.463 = 0.426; 2.67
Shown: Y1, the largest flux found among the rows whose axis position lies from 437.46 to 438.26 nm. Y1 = 14.48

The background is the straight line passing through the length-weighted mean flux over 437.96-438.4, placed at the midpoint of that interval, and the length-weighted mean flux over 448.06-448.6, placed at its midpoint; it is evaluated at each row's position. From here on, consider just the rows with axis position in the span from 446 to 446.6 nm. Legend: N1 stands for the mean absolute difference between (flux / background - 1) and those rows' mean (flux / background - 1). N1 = 0.0192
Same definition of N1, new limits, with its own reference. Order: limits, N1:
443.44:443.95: 0.0160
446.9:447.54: 0.0126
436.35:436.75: 0.0184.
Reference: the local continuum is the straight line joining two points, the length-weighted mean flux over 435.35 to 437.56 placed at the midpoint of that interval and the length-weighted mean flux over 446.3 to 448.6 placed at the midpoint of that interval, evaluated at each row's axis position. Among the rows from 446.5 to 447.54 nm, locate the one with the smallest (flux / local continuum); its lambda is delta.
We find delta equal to 447.081 nm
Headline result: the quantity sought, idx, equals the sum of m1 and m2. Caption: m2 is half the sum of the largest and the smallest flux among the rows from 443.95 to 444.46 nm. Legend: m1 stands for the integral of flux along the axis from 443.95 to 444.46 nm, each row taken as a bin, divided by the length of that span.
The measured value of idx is 29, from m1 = 14.4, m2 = 14.4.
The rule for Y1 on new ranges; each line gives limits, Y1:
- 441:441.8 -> 13.4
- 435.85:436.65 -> 14.51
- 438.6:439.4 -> 12.96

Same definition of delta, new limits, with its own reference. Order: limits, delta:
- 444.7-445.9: 445.847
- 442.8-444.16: 443.492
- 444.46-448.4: 447.081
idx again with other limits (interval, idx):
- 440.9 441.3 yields 27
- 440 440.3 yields 25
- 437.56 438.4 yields 27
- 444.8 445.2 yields 31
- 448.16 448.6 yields 29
